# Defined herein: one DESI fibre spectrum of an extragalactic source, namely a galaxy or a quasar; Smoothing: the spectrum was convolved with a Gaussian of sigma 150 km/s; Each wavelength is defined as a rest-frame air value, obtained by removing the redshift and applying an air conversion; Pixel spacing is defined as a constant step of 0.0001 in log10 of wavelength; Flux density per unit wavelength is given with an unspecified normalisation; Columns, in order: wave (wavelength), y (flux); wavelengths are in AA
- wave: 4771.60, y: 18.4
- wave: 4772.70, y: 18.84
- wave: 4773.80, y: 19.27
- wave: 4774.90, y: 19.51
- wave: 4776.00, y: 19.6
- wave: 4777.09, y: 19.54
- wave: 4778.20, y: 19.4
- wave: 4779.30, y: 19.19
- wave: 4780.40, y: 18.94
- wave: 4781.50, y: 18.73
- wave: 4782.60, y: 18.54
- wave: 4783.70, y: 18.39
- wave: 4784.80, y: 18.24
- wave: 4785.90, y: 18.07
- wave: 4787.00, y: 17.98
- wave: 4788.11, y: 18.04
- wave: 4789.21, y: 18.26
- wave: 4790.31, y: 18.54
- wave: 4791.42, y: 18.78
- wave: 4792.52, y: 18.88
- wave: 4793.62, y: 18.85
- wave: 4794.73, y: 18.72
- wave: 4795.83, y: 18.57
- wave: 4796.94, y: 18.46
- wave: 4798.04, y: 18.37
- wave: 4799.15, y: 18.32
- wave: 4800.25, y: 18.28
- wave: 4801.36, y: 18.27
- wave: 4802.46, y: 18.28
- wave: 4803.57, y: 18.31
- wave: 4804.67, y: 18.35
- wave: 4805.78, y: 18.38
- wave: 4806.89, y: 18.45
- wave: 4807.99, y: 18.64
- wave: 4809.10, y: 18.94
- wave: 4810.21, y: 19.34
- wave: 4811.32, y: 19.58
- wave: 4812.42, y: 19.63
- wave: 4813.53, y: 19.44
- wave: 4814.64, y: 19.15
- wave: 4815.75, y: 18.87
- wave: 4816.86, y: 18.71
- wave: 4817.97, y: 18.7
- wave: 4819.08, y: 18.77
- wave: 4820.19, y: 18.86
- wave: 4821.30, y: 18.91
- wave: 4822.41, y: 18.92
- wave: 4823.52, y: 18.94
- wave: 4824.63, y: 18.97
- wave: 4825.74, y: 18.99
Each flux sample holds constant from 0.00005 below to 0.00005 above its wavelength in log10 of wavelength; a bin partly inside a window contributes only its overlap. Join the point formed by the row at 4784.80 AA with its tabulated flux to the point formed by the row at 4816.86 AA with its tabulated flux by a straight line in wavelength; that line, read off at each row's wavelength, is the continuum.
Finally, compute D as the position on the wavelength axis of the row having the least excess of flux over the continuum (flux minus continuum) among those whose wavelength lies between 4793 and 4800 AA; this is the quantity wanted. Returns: 4799.15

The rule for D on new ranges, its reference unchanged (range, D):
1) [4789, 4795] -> 4789.21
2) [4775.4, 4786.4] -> 4785.90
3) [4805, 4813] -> 4805.78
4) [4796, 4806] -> 4802.46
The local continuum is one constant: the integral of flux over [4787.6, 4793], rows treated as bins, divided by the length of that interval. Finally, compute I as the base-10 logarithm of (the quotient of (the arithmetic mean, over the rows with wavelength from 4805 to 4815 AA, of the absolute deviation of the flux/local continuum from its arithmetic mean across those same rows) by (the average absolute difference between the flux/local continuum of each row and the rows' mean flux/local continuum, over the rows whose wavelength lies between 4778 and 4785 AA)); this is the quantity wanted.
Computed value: 0.1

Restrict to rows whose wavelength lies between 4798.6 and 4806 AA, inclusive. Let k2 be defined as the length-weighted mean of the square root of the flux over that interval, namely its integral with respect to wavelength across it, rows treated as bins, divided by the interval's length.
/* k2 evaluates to 4.28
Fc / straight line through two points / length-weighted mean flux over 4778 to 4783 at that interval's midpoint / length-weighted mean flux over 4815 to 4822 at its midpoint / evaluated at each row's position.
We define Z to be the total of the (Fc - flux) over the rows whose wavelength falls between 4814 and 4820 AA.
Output -0.1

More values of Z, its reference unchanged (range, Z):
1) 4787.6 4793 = 2.1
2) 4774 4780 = -2.4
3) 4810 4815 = -3.0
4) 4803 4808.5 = 2.1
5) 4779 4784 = 1.0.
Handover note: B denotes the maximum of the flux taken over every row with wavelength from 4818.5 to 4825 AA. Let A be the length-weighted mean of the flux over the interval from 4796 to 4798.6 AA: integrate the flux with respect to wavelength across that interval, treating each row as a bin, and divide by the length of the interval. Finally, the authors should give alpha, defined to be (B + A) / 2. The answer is 18.7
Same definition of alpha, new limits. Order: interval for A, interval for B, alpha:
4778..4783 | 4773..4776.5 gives 19.3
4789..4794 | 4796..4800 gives 18.6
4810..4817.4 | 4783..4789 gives 18.8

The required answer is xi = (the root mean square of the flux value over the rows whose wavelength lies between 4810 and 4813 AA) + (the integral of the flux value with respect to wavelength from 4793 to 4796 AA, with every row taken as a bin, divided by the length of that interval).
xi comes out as 38.3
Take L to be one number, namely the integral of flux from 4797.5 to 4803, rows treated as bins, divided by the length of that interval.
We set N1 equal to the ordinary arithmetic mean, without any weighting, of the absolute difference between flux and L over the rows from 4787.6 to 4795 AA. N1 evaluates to 0.4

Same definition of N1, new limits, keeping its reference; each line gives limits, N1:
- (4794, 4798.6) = 0.2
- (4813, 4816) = 0.8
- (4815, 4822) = 0.5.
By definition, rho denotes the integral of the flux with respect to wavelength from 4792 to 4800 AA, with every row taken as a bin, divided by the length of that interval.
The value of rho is 18.6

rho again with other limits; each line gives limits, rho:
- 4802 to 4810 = 18.5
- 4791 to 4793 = 18.9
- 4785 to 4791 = 18.2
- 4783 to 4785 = 18.4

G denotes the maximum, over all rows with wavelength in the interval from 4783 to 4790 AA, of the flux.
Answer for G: 18.39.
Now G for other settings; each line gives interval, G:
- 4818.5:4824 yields 18.94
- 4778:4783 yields 19.4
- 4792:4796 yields 18.88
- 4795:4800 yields 18.57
